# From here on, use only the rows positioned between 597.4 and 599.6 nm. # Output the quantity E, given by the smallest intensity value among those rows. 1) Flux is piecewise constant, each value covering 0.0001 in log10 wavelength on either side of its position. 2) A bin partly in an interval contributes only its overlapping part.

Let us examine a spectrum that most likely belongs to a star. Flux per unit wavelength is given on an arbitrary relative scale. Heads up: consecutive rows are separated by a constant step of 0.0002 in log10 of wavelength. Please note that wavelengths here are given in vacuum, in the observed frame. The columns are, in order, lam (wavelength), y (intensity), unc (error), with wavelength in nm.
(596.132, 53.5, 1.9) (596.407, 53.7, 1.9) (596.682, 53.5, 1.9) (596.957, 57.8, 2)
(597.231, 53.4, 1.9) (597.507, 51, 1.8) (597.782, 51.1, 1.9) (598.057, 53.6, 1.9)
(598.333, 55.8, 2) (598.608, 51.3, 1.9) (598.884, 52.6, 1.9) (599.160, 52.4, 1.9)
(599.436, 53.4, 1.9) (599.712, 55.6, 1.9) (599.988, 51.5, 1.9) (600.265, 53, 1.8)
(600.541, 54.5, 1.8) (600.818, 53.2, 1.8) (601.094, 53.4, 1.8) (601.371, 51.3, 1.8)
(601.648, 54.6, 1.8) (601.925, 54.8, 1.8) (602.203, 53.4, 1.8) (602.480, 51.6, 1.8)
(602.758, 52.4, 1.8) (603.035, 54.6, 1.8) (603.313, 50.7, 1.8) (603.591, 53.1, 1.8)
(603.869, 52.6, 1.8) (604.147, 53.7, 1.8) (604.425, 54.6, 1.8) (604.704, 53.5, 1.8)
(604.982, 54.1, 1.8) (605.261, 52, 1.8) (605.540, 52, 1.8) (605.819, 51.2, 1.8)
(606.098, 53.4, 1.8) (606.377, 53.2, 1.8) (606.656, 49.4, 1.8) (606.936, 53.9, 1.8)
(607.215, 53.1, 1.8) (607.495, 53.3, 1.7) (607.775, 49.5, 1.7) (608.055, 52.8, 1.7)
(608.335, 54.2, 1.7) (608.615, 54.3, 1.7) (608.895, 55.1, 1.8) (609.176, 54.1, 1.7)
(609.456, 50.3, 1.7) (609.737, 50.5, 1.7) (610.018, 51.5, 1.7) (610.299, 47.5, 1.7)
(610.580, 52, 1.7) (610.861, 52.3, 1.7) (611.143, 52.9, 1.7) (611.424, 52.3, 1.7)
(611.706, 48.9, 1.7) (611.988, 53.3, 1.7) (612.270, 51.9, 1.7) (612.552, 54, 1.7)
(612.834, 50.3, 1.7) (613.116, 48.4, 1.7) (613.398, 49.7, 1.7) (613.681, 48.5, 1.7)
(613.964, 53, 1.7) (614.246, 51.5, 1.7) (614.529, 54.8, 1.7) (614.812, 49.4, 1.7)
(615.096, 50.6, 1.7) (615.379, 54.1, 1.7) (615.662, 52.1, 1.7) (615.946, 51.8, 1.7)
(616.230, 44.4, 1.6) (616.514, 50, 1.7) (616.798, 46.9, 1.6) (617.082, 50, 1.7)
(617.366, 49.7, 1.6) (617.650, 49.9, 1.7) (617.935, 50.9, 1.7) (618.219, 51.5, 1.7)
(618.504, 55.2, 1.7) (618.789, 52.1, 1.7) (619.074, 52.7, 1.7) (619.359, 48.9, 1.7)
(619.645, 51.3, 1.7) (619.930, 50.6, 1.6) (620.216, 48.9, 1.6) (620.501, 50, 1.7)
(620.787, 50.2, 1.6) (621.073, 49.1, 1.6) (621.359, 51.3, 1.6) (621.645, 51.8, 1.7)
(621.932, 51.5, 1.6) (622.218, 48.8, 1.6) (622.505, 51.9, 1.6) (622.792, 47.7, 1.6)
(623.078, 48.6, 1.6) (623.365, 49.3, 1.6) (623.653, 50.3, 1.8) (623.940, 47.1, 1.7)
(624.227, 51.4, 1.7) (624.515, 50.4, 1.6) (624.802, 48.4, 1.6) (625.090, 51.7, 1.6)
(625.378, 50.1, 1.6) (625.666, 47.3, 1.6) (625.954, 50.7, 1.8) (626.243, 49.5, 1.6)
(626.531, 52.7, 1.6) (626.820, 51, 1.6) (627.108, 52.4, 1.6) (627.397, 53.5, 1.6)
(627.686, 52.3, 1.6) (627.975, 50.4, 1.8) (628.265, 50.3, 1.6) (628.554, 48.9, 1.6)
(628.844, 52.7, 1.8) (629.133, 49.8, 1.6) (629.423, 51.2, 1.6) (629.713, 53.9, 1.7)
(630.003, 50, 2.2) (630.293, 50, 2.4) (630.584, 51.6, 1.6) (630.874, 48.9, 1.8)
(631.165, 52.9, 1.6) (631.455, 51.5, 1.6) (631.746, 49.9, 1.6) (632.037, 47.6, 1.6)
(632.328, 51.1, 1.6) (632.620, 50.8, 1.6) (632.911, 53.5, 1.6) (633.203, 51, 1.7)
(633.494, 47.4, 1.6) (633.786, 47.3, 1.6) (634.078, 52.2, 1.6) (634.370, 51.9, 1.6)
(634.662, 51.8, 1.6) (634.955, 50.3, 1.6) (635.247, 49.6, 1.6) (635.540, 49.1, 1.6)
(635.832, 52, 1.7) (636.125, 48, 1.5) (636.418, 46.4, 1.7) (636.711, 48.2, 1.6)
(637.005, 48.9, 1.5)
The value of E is 51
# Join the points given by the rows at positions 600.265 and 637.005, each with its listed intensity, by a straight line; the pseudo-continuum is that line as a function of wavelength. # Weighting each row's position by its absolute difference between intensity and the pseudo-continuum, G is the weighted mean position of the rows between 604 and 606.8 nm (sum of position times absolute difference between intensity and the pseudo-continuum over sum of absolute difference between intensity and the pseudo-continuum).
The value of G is 605.47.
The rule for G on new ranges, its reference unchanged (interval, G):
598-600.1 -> 599.07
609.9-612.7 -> 611.31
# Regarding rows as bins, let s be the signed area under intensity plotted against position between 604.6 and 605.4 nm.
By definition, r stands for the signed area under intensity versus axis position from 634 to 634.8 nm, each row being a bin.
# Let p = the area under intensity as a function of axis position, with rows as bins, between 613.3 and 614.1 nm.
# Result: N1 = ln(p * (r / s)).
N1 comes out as 3.67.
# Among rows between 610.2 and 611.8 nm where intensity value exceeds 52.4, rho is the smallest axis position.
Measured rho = 611.143 nm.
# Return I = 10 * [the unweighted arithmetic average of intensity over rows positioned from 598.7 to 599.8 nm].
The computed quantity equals 535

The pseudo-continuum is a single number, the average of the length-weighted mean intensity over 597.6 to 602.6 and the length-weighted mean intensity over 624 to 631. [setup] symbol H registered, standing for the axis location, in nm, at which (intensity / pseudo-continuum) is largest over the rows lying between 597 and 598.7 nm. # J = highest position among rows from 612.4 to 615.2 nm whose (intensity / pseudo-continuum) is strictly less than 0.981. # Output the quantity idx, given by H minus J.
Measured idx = -16.76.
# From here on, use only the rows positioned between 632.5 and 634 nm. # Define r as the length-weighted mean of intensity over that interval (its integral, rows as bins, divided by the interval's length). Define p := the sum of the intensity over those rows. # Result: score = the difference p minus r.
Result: 200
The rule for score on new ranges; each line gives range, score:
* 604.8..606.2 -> 210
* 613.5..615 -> 206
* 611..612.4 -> 207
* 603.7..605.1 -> 215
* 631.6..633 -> 202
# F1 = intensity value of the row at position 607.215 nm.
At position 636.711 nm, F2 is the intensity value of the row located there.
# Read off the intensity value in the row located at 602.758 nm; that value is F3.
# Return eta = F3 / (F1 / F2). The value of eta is 47.6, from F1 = 53.1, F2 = 48.2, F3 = 52.4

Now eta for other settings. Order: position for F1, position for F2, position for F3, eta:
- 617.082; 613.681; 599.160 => 50.8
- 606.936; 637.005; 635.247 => 45.0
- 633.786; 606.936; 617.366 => 56.6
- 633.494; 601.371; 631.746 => 54.0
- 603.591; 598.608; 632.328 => 49.4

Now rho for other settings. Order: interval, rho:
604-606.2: 604.147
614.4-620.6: 614.529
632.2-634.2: 632.911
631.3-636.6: 632.911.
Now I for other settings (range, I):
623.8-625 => 493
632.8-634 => 498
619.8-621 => 499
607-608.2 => 522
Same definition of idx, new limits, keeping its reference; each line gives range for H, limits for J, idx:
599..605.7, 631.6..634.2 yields -34.07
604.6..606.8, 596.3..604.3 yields 1.67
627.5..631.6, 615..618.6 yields 11.78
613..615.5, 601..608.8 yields 6.75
